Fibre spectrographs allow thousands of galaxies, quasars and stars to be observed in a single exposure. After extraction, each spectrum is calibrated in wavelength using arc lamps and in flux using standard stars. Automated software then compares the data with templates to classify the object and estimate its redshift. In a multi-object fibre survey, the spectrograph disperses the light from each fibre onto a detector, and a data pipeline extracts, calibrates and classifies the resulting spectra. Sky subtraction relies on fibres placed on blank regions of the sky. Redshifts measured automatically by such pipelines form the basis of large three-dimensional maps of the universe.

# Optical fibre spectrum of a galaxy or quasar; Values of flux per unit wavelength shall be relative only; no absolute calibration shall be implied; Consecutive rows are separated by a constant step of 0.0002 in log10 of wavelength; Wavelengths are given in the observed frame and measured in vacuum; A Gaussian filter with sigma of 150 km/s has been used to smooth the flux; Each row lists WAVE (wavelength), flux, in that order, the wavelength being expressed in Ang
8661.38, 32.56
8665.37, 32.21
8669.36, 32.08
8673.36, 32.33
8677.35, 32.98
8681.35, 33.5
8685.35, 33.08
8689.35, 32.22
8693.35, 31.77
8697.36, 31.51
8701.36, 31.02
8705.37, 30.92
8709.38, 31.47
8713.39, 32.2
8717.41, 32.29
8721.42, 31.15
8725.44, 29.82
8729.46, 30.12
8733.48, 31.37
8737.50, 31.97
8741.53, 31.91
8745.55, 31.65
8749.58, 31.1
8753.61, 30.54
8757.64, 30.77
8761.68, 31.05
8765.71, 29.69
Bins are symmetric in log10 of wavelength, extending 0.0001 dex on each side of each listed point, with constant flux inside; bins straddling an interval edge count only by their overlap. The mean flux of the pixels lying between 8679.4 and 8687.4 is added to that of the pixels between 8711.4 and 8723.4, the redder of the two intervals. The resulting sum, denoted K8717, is 65.2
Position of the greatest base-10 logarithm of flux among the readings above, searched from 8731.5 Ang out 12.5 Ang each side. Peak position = 8737.50 Ang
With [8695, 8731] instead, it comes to 8717.41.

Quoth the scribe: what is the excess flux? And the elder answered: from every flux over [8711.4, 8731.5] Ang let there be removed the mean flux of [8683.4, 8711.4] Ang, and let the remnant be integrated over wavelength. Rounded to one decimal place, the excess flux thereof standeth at -12.0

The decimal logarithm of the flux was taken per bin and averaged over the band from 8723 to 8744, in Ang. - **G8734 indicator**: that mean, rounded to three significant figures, 1.49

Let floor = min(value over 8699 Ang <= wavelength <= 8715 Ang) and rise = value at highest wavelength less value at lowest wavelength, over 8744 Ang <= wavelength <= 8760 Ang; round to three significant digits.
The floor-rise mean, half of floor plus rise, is 15.0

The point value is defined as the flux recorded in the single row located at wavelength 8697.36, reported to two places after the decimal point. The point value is 31.51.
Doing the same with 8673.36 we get 32.33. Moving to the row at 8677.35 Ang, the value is 32.98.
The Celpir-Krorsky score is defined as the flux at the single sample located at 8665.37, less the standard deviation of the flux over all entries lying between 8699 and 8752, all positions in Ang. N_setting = 31.5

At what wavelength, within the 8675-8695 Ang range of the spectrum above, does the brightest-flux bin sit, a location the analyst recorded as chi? 8681.35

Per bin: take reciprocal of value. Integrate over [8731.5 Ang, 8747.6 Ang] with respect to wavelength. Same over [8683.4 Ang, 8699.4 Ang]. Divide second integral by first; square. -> 0.96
